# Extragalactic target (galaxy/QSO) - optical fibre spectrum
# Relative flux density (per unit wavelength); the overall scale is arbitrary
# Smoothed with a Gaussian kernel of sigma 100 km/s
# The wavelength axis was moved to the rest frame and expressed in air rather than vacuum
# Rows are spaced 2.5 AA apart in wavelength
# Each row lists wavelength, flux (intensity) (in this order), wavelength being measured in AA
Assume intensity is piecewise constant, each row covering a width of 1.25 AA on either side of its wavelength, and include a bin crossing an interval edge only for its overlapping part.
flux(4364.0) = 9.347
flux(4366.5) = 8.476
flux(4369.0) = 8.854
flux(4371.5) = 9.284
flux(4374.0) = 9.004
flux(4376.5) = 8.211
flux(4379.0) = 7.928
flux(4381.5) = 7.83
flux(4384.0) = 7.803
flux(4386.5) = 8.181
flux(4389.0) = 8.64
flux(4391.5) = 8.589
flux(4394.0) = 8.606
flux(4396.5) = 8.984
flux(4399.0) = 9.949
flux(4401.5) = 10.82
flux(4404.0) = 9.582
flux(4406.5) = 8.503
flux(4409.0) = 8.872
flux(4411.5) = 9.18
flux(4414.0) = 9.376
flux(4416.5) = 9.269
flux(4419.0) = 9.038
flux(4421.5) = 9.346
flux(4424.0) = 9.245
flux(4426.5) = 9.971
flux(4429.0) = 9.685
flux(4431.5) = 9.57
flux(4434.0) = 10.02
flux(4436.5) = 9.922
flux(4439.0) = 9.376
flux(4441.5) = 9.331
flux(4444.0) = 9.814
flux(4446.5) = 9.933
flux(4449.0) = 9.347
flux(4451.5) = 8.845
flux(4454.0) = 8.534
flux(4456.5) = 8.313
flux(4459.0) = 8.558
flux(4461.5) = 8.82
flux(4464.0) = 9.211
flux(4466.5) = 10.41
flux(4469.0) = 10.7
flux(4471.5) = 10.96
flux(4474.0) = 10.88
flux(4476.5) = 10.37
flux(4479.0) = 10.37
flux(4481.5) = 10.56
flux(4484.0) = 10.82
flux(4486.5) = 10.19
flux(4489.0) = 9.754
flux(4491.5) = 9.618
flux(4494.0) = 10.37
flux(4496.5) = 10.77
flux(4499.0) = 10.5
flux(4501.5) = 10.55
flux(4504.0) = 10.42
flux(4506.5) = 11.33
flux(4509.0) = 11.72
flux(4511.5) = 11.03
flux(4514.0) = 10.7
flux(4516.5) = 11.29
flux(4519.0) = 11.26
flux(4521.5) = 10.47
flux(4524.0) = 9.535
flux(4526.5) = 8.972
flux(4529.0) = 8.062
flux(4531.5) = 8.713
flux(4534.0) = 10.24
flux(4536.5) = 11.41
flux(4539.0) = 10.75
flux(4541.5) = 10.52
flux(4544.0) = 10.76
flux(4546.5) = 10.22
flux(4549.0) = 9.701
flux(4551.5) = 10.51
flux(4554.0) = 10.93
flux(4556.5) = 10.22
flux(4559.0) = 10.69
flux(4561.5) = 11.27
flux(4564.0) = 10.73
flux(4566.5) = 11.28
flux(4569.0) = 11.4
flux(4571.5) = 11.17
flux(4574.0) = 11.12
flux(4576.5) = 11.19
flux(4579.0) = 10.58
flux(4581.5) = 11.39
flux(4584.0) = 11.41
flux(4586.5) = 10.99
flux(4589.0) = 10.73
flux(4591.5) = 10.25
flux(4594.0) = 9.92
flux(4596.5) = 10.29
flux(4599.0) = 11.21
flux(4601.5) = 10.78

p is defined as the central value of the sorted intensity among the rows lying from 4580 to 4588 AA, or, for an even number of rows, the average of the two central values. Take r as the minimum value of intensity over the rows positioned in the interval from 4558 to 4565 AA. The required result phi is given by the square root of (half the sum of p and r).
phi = 3.32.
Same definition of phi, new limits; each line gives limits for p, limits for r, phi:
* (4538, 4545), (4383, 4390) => 3.05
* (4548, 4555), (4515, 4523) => 3.24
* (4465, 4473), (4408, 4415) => 3.13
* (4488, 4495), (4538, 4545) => 3.18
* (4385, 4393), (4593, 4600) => 3.04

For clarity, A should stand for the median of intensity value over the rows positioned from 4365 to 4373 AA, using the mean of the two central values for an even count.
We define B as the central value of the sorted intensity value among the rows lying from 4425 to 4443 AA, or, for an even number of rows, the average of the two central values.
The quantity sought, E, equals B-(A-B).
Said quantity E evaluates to 11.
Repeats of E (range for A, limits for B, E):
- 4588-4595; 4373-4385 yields 6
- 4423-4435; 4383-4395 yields 7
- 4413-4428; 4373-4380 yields 7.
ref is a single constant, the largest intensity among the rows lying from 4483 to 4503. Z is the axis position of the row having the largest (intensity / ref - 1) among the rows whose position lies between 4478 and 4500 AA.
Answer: 4484.0 AA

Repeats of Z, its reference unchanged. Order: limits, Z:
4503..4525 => 4509.0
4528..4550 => 4536.5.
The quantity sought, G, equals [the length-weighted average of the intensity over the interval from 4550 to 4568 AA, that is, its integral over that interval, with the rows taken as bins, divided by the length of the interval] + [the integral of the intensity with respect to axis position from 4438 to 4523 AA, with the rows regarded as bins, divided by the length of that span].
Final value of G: 20.9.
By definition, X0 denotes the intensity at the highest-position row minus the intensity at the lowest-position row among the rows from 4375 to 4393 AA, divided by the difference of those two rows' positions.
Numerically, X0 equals 0.03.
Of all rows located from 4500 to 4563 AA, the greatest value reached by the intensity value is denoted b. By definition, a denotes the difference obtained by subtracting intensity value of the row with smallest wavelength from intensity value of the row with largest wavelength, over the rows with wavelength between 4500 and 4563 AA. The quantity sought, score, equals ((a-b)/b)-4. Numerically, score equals -4.94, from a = 0.7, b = 11.72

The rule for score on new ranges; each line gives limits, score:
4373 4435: -4.91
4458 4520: -4.77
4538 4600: -4.96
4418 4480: -4.88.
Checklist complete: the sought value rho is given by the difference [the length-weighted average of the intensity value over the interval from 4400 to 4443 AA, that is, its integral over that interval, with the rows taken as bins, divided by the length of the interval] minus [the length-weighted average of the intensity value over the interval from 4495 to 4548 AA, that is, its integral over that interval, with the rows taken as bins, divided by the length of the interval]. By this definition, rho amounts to -1.0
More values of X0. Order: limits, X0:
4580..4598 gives -0.07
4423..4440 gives 0.01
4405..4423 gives 0.06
